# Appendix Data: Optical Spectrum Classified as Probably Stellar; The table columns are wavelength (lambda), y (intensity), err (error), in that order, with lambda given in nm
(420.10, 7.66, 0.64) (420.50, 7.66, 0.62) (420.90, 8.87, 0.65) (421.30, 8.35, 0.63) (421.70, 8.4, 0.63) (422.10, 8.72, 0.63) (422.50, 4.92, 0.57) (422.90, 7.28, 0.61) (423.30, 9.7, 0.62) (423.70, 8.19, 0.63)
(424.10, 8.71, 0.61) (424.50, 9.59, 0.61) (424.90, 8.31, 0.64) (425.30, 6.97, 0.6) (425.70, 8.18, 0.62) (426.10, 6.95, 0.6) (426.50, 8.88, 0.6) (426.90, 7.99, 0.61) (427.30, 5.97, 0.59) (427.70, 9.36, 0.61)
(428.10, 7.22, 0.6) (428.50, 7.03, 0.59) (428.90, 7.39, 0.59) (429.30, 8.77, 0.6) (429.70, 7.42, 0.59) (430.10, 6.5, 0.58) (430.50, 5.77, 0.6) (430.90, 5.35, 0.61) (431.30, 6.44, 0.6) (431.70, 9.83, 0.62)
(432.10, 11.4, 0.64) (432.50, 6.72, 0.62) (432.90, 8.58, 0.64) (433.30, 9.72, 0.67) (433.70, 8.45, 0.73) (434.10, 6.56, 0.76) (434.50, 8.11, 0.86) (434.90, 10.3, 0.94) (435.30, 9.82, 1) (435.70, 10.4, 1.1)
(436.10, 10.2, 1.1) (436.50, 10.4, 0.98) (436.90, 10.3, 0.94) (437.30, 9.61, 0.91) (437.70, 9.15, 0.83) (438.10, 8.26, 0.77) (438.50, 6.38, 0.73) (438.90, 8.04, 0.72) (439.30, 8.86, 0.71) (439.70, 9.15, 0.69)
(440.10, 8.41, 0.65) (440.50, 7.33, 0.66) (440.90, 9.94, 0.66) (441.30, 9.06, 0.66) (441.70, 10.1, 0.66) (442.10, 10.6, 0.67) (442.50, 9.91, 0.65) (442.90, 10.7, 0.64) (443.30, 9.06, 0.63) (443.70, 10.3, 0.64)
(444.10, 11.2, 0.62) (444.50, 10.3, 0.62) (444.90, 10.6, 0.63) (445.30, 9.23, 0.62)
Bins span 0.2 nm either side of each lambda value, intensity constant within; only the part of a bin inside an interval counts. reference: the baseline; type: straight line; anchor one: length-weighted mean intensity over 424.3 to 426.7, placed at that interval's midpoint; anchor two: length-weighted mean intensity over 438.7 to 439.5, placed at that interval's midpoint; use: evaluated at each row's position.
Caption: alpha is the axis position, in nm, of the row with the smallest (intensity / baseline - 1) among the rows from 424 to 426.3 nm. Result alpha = 426.10 nm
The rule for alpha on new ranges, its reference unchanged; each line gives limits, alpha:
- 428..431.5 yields 430.90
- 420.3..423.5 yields 422.50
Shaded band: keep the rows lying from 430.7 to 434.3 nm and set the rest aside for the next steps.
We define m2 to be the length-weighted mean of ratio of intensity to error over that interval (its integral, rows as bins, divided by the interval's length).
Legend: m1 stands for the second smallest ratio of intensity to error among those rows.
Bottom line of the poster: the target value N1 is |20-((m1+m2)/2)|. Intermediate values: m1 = 8.8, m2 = 12.5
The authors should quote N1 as 9.4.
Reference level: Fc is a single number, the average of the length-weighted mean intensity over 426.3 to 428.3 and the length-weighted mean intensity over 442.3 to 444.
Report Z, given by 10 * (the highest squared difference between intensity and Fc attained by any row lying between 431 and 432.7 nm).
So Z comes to 64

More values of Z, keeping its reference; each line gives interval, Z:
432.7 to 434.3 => 58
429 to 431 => 131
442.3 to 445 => 50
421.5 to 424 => 164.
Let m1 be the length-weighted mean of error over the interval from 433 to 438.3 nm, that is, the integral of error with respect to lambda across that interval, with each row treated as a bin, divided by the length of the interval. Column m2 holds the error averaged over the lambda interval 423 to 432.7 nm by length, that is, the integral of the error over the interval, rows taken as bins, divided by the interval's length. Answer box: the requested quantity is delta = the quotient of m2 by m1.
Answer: 0.69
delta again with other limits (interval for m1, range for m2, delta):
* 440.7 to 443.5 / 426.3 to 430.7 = 0.91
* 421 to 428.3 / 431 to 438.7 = 1.32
